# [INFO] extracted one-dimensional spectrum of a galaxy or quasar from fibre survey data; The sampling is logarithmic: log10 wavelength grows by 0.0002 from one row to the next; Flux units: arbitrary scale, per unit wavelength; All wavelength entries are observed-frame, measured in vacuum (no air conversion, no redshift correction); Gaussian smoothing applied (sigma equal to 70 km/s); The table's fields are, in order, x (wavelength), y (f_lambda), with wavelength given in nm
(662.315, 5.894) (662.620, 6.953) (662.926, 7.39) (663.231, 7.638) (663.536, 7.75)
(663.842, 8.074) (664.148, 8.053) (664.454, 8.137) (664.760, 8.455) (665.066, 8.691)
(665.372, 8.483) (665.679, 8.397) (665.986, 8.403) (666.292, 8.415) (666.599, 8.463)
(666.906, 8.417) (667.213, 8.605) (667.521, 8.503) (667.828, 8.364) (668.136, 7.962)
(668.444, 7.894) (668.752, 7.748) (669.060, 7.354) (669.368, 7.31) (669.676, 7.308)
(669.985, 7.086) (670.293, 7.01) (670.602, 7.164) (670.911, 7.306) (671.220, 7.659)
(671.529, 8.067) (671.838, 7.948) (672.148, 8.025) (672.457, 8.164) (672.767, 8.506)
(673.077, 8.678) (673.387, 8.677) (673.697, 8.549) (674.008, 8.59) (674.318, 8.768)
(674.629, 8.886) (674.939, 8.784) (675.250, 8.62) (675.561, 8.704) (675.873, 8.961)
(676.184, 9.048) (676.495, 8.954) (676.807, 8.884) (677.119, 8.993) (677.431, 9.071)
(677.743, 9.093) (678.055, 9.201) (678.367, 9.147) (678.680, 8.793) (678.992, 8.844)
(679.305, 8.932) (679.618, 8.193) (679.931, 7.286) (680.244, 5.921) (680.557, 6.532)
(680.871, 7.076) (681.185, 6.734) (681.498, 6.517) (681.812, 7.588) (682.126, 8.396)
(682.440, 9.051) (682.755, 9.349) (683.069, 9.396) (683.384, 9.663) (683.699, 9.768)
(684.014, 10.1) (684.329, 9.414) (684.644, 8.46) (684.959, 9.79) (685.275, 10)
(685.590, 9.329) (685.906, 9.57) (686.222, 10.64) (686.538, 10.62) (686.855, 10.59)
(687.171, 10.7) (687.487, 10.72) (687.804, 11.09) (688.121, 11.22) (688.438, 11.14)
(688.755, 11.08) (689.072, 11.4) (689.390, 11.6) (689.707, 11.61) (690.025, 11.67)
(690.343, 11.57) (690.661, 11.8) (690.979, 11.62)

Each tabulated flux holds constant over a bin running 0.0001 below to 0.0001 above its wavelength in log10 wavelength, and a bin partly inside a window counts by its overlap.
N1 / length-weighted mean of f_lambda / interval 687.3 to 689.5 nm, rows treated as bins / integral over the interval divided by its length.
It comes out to 11.2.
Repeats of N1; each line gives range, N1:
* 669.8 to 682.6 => 8.2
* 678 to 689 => 9.2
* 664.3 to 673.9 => 8.1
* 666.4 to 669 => 8.2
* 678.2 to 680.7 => 8.0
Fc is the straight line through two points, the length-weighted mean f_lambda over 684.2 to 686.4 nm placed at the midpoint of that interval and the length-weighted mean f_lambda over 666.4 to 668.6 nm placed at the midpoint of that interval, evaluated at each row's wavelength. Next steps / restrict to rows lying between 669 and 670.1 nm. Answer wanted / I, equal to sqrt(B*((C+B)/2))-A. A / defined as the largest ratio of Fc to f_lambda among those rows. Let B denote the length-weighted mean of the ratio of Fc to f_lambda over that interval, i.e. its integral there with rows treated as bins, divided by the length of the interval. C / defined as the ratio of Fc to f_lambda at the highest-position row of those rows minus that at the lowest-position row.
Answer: -0.36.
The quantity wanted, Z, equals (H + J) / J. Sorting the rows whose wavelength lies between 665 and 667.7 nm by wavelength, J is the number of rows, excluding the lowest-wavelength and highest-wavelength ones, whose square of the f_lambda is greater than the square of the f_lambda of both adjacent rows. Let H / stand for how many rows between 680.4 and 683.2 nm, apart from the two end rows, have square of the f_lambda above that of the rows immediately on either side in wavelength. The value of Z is 1.5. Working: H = 1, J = 2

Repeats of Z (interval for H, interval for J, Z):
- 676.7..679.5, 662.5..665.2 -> 2.0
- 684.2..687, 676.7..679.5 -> 3.0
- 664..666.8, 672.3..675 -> 1.5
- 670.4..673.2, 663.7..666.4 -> 2.0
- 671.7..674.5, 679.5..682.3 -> 2.0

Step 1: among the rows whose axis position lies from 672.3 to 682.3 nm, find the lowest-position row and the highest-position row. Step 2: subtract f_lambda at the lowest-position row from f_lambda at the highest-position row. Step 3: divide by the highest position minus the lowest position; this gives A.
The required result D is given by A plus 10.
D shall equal 10.0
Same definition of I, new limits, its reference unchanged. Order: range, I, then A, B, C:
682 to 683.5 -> -0.44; 1.12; 1.03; -0.14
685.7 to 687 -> -0.38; 1.01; 0.94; -0.09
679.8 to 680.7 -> -0.50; 1.56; 1.42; 0.15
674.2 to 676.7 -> -0.32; 1.03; 1.01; 0.00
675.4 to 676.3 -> -0.33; 1.02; 1.00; -0.03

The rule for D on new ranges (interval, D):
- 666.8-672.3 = 9.9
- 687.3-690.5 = 10.3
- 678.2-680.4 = 8.3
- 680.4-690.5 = 10.5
